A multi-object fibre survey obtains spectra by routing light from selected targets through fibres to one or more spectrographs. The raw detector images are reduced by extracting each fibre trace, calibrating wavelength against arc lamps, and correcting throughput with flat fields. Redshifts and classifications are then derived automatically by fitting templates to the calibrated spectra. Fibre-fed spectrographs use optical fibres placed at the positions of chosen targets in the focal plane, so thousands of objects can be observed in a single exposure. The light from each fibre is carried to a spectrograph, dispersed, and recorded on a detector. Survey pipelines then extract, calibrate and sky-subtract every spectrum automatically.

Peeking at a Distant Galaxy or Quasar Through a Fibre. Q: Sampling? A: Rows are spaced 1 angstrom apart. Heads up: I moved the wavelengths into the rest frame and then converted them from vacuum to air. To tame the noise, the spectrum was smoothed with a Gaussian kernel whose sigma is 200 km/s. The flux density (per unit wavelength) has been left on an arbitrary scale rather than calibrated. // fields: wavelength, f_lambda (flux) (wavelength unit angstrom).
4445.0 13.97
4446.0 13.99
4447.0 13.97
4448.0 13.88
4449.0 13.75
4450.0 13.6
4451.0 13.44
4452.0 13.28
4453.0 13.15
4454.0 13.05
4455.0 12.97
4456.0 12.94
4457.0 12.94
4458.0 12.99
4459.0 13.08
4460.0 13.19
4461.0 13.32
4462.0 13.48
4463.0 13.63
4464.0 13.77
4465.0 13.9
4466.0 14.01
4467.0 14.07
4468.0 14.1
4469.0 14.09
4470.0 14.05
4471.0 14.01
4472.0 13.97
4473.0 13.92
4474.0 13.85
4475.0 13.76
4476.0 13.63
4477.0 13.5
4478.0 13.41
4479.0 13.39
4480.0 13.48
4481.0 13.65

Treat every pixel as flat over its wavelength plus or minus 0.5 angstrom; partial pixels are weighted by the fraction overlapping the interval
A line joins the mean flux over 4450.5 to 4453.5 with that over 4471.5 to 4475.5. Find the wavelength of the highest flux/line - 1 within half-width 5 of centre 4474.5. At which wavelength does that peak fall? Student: 4470.0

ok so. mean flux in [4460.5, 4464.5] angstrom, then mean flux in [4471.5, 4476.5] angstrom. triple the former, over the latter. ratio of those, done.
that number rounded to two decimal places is 2.94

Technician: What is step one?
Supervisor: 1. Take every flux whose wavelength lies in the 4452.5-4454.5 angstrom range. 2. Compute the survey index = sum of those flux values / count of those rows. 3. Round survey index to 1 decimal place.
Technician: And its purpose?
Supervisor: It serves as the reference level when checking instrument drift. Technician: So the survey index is 13.1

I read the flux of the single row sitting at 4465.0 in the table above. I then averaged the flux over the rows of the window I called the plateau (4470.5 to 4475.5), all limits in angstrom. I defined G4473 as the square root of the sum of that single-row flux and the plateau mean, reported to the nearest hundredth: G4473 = 5.27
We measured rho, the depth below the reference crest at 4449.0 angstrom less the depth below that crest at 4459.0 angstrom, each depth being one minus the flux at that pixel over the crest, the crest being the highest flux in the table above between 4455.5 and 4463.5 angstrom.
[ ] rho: -0.05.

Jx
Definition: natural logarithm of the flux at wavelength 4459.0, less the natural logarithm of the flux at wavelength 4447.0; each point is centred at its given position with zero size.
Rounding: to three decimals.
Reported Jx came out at -0.066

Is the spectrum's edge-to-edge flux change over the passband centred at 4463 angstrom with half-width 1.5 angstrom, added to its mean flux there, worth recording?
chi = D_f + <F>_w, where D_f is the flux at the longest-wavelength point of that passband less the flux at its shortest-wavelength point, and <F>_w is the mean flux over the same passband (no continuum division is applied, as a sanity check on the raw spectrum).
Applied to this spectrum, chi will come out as 13.9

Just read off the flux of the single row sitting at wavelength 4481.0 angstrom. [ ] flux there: 13.65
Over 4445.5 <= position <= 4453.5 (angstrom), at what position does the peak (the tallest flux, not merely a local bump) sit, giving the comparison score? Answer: 4446.0 angstrom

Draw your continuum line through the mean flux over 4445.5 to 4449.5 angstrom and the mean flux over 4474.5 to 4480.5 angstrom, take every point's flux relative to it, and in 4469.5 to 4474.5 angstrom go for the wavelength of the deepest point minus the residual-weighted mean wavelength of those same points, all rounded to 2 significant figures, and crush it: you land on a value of 2.2 angstrom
